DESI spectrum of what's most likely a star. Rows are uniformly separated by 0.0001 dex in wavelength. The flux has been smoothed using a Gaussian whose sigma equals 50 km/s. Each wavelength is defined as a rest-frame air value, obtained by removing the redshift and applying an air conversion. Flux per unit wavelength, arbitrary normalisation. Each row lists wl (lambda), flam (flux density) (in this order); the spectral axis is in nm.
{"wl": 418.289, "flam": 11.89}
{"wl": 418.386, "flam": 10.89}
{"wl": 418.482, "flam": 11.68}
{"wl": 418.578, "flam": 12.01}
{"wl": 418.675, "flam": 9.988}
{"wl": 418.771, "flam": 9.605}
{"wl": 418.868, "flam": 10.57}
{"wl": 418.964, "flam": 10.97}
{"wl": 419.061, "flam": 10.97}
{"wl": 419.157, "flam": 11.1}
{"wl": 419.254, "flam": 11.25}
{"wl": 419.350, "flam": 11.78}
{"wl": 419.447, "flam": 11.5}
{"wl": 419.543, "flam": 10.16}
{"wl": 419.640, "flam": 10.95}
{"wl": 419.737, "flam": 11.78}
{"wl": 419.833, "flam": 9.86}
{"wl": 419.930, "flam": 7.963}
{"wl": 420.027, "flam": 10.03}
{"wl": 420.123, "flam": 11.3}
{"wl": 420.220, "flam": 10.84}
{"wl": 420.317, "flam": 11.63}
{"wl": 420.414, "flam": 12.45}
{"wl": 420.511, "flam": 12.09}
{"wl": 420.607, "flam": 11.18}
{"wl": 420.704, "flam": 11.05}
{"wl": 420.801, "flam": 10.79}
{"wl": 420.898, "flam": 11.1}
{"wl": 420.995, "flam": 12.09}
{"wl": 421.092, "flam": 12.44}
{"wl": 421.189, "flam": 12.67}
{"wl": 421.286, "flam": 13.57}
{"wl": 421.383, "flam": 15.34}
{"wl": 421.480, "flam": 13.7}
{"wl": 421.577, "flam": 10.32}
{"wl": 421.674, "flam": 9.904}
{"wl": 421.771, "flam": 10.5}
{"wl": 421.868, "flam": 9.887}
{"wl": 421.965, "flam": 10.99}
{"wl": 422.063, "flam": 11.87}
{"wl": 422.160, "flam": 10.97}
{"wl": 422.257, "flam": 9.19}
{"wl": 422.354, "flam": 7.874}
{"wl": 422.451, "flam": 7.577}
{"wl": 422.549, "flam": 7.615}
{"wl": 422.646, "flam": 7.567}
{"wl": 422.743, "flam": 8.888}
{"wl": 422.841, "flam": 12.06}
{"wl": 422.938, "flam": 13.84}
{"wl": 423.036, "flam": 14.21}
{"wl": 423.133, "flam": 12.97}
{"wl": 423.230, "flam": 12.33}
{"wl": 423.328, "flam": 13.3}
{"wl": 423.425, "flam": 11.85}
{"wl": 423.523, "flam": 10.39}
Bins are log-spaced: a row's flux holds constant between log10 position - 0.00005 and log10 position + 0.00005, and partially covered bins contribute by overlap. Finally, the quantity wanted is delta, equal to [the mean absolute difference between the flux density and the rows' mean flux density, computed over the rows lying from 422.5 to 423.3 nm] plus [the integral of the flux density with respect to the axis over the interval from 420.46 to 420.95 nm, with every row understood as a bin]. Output 7.9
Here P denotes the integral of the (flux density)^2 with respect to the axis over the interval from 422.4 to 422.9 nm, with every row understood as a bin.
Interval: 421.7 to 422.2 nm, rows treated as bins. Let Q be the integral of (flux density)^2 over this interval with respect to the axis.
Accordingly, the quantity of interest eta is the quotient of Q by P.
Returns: 1.43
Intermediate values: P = 41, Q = 59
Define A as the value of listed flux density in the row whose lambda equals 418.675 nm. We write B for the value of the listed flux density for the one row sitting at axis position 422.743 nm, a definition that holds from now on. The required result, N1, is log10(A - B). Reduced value 0.0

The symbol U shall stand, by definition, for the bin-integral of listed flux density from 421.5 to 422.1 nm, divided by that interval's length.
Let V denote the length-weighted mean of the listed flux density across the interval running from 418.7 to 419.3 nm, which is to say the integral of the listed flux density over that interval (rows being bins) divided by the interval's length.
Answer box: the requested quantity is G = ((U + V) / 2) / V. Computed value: 1.00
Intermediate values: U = 10.7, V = 10.7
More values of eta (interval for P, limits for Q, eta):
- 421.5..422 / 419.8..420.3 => 0.93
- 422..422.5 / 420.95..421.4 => 1.65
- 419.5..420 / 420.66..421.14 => 1.22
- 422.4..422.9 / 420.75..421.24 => 1.68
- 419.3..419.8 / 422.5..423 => 0.86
